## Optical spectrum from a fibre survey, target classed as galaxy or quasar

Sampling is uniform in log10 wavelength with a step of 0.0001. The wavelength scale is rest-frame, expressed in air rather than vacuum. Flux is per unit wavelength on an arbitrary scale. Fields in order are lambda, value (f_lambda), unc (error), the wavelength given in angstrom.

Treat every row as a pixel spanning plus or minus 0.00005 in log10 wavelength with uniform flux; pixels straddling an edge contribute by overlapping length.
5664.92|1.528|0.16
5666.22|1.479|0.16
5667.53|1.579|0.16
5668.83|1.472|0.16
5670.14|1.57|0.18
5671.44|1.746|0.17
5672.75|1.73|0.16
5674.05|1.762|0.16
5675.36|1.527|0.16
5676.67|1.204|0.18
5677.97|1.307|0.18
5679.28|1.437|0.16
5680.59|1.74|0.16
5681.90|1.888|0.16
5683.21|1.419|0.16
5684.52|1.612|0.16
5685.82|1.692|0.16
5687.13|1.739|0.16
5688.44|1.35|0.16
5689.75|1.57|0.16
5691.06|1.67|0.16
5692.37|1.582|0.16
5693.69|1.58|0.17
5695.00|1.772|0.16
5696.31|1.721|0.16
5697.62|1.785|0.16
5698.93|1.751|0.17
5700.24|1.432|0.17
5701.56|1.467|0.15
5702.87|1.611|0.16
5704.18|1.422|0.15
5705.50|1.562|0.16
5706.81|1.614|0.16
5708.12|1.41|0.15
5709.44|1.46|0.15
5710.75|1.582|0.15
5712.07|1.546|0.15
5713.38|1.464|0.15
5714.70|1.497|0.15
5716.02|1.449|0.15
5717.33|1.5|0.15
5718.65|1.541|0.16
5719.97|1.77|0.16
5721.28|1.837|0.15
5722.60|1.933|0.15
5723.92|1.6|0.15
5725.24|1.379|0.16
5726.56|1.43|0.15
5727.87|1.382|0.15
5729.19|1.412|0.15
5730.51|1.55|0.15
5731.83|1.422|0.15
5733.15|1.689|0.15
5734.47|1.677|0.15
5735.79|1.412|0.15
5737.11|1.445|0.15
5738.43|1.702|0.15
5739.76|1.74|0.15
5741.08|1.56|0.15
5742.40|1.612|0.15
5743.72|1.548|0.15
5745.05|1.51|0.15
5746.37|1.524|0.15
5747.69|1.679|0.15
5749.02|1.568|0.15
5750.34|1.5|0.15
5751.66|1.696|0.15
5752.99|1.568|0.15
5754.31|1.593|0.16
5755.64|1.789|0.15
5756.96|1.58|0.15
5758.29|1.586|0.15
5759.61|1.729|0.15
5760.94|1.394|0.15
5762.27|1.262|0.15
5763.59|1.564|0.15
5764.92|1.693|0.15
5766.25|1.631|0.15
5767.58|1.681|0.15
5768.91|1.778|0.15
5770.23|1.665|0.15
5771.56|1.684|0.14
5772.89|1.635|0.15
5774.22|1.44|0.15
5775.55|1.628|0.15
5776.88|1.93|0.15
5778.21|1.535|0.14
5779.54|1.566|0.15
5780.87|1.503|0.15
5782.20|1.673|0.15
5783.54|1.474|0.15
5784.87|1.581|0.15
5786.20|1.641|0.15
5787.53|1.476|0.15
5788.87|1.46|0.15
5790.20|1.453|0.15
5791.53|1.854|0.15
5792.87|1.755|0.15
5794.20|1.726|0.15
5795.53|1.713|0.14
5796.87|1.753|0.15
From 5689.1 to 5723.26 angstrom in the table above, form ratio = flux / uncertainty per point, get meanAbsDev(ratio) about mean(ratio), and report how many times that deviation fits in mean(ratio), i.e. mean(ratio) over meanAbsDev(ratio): 15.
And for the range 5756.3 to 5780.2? 15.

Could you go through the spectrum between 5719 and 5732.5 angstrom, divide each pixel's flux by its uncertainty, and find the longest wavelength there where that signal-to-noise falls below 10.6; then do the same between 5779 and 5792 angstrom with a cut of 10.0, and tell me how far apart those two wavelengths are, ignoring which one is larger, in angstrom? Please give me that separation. 58.4 angstrom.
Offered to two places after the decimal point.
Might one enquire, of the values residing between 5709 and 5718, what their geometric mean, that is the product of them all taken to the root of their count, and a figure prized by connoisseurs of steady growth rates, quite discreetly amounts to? 1.50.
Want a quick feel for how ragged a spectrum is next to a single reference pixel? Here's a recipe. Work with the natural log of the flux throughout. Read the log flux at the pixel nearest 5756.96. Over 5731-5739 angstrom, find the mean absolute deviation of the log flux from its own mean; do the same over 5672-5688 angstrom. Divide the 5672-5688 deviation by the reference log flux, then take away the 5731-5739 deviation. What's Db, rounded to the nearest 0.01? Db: 0.16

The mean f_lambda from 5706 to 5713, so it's 1.52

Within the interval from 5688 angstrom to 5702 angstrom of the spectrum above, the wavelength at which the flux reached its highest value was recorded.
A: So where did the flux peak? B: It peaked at 5697.62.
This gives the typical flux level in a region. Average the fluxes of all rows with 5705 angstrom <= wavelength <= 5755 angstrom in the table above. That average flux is 1.56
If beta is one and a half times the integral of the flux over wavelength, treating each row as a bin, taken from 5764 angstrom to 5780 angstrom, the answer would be 40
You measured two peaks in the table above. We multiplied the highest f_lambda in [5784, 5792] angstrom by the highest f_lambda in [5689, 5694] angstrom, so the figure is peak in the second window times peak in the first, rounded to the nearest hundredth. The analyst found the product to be 3.10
